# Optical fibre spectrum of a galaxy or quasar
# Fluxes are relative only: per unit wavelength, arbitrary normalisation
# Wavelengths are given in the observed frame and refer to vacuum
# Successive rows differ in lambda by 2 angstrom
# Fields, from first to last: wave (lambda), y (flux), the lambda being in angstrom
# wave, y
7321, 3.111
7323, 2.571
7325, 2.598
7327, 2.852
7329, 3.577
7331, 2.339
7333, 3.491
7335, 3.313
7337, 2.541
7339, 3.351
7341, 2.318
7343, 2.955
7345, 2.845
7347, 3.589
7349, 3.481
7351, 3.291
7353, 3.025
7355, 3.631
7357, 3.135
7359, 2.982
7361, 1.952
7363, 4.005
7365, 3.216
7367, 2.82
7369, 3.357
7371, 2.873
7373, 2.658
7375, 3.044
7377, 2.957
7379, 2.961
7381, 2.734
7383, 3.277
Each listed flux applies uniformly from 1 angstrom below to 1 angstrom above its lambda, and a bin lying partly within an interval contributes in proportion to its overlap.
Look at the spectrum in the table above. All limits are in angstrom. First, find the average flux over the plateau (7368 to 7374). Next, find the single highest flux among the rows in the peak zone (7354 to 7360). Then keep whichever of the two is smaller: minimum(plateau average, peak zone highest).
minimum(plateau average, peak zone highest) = 2.96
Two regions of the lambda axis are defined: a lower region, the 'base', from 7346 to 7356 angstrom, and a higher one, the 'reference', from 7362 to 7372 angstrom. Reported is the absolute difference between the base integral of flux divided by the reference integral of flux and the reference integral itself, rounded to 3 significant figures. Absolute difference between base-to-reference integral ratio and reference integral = 31.5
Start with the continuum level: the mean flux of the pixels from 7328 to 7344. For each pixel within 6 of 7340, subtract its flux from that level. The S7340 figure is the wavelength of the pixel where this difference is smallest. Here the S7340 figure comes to 7339 angstrom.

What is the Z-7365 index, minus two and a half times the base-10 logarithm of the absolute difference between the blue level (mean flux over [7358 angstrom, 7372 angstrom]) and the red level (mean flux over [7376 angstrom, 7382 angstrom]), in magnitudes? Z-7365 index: 2.1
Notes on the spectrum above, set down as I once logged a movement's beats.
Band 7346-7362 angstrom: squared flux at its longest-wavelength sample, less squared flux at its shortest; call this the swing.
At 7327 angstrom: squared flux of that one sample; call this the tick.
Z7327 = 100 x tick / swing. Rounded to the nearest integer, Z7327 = -90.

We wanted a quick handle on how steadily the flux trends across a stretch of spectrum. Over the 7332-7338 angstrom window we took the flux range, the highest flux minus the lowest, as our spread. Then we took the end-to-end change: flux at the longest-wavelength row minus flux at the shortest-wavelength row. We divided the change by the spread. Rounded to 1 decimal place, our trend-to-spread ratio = -1.0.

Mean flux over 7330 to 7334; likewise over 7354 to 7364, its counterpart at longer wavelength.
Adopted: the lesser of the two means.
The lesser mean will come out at 2.9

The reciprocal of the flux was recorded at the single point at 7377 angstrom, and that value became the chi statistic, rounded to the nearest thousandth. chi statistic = 0.338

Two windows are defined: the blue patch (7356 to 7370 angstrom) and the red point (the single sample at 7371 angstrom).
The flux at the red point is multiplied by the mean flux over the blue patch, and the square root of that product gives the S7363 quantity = 2.97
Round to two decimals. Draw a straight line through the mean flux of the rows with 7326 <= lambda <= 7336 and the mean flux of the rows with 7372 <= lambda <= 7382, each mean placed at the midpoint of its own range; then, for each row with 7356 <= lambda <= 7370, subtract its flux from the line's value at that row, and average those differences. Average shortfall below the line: -0.12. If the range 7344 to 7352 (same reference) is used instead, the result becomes -0.28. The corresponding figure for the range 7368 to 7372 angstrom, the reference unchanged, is -0.21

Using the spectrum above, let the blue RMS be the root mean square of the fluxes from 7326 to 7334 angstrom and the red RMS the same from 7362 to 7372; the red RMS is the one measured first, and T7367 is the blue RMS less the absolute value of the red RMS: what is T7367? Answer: -0.2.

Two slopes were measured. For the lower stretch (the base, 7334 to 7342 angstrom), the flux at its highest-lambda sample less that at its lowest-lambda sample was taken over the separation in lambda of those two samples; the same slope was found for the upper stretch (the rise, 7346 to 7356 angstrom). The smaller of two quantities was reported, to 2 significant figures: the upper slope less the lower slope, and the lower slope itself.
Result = -0.17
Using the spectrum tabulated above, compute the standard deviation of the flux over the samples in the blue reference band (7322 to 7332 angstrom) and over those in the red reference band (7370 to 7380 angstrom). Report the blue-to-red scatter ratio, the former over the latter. 3.2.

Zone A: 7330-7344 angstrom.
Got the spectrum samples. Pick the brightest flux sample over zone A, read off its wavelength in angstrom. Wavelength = 7333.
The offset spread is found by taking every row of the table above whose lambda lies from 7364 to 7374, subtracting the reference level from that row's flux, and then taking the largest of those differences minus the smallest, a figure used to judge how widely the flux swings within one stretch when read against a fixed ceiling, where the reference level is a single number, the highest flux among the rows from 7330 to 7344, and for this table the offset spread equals 0.70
